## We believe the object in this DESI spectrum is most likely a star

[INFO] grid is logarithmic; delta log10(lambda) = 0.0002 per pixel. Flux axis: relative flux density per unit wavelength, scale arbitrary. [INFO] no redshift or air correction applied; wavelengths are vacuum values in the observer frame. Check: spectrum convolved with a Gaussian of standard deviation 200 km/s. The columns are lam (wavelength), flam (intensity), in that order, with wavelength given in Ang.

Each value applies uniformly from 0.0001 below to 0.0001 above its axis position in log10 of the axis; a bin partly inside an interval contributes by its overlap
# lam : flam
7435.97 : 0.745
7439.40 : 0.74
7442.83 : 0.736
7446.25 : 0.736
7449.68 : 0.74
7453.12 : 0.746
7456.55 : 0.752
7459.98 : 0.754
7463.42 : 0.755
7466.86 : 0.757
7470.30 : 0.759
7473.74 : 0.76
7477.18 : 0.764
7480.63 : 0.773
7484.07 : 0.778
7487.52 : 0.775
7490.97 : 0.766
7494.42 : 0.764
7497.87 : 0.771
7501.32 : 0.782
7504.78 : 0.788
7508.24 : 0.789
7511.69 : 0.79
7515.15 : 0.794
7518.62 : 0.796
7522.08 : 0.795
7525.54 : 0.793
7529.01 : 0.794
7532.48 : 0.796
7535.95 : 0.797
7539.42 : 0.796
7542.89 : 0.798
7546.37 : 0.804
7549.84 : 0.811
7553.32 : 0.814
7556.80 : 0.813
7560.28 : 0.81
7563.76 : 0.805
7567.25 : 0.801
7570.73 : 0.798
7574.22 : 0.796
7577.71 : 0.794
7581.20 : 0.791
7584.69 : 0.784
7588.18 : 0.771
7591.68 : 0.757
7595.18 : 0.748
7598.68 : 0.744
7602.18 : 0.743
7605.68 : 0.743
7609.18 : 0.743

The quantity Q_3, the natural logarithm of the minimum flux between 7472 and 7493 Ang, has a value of -0.274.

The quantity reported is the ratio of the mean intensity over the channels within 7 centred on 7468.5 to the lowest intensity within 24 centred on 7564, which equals 0.95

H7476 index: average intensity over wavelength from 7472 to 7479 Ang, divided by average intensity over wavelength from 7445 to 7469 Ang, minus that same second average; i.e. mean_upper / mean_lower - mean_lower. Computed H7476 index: 0.27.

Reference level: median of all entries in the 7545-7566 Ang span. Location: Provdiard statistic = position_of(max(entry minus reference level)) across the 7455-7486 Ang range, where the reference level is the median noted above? 7484.07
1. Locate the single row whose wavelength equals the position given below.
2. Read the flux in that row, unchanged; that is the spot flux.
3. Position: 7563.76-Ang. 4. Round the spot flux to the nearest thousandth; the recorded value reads 0.805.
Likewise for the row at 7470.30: 0.759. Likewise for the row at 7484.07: 0.778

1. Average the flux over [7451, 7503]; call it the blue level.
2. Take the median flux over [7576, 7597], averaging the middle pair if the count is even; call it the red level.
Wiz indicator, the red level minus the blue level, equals 0.014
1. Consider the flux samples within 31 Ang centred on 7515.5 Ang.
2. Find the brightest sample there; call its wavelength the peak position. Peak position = 7518.62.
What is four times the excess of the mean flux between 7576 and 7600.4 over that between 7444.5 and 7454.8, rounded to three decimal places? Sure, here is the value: 0.117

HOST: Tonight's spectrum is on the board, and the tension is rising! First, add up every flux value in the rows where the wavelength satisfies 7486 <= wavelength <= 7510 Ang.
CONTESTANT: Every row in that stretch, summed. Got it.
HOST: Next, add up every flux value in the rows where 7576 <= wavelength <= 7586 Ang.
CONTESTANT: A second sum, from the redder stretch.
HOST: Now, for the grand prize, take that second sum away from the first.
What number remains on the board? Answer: 3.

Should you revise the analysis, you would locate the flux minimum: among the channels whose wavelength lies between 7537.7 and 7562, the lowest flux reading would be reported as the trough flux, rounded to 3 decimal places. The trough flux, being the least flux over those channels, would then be 0.796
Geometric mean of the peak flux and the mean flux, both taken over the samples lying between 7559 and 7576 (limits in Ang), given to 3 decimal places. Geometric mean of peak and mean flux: 0.806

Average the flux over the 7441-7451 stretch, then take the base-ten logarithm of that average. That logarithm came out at -0.132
